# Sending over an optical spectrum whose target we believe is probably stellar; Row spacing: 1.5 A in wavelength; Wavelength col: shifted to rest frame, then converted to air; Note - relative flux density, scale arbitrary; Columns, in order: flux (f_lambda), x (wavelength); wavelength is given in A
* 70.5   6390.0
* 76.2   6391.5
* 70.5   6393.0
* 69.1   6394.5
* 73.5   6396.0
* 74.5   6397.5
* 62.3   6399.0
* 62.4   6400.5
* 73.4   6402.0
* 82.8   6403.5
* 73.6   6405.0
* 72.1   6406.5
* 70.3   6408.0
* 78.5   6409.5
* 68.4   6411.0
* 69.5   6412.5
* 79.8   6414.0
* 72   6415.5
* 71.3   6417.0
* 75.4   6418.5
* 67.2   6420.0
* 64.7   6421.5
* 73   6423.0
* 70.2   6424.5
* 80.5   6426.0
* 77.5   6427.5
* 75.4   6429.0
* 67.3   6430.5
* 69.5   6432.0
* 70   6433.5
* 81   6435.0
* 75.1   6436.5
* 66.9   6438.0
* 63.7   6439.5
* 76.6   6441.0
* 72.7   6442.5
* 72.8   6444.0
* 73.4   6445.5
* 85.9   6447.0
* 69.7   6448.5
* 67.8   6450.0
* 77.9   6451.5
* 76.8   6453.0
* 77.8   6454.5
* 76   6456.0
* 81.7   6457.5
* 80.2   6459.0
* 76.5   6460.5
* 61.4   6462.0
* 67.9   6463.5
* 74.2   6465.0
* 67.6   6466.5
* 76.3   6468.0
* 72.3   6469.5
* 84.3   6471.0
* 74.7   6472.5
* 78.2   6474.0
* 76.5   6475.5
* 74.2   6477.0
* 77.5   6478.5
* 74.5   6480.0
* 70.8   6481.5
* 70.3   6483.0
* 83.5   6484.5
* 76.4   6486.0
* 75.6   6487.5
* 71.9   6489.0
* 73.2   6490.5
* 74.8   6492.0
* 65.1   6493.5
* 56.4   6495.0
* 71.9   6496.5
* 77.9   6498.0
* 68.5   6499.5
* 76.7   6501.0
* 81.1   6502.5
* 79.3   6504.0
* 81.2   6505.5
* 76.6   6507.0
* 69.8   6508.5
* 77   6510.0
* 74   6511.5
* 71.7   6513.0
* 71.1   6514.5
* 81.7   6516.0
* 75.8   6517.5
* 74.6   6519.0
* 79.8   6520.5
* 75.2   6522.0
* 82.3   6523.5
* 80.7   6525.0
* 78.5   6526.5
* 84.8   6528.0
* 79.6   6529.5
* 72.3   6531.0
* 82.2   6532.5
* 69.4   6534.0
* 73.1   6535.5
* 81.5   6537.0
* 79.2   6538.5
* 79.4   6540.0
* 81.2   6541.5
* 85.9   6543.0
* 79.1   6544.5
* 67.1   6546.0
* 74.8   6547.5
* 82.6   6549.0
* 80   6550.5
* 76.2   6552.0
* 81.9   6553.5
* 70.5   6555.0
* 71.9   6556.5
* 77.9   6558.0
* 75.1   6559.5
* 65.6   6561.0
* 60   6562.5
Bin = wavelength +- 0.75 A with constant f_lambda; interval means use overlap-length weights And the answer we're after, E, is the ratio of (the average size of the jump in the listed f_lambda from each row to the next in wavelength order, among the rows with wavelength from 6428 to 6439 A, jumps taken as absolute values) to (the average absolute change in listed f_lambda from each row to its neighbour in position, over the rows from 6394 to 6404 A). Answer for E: 0.94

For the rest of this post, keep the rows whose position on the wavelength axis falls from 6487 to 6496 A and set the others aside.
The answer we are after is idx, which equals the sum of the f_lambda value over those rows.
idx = 417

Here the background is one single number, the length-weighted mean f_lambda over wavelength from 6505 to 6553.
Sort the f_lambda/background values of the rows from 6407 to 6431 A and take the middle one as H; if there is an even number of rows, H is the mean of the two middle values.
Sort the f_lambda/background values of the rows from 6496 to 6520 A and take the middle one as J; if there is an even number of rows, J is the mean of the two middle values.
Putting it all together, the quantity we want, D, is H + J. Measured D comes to 1.91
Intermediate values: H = 0.93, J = 0.98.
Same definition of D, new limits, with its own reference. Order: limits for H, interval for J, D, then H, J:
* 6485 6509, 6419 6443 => 1.89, 0.97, 0.92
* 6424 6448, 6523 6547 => 1.97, 0.94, 1.03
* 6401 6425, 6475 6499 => 1.89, 0.93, 0.96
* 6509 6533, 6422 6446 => 1.95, 1.00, 0.94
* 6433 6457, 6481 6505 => 1.91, 0.96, 0.96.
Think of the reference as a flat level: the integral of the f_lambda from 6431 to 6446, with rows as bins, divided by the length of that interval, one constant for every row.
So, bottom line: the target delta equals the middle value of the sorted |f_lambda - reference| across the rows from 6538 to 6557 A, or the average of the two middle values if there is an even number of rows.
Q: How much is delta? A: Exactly 7.1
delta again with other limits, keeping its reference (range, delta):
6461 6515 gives 4.2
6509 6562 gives 6.4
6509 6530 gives 5.7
